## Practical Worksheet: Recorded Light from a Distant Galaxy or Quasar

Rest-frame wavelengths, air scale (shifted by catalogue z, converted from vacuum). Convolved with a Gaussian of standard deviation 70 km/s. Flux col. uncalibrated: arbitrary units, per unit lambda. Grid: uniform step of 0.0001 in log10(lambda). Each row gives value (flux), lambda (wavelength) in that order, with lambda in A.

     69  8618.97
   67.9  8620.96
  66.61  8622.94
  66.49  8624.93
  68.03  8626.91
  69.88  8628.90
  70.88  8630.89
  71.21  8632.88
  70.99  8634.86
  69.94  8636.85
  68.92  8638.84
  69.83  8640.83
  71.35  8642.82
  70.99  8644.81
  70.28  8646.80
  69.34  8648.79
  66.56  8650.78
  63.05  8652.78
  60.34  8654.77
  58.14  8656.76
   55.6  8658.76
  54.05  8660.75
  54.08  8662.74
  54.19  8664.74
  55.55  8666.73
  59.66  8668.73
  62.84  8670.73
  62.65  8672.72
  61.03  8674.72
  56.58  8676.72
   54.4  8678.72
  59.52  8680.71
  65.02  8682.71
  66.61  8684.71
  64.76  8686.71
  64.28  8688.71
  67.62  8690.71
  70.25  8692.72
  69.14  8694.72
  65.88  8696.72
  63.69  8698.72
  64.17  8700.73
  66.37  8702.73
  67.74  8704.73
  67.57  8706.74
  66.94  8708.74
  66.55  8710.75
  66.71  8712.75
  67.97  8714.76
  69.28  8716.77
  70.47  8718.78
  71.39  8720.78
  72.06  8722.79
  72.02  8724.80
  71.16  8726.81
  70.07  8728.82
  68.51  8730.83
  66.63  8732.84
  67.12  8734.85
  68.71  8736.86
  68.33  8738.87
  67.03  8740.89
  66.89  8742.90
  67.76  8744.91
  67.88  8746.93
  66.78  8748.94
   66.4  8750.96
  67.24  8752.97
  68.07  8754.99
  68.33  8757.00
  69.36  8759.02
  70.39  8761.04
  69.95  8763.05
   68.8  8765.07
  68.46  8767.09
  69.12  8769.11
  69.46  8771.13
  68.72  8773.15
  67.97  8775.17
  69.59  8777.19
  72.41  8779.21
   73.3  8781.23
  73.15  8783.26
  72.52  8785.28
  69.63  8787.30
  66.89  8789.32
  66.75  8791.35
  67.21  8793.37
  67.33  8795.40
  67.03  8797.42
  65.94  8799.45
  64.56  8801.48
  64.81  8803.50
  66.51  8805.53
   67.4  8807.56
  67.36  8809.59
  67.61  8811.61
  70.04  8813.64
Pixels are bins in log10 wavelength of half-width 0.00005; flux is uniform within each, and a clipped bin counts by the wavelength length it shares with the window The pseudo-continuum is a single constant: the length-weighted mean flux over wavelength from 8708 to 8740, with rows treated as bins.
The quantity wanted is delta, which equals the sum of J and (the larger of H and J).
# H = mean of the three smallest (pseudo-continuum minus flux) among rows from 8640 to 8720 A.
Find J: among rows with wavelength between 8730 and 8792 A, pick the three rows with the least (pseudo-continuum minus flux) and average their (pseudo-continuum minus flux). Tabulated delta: -5.9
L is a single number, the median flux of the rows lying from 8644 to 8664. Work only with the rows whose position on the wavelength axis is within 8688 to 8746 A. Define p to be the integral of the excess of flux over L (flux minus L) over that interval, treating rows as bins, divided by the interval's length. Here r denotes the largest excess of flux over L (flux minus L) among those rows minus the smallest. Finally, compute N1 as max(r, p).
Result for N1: 8.4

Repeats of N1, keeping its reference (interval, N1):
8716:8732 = 8.9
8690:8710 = 6.6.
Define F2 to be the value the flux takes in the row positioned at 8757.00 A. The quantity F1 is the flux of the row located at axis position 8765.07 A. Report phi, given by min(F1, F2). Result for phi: 68.3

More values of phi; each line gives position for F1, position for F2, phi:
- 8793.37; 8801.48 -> 64.6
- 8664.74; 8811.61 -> 54.2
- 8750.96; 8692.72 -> 66.4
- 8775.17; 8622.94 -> 66.6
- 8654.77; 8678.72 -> 54.4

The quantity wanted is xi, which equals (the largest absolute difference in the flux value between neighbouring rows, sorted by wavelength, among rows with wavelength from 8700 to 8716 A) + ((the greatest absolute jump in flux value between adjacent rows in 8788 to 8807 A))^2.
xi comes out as 5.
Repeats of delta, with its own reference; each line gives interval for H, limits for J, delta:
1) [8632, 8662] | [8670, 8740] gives -5.0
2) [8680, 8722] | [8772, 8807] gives -5.7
